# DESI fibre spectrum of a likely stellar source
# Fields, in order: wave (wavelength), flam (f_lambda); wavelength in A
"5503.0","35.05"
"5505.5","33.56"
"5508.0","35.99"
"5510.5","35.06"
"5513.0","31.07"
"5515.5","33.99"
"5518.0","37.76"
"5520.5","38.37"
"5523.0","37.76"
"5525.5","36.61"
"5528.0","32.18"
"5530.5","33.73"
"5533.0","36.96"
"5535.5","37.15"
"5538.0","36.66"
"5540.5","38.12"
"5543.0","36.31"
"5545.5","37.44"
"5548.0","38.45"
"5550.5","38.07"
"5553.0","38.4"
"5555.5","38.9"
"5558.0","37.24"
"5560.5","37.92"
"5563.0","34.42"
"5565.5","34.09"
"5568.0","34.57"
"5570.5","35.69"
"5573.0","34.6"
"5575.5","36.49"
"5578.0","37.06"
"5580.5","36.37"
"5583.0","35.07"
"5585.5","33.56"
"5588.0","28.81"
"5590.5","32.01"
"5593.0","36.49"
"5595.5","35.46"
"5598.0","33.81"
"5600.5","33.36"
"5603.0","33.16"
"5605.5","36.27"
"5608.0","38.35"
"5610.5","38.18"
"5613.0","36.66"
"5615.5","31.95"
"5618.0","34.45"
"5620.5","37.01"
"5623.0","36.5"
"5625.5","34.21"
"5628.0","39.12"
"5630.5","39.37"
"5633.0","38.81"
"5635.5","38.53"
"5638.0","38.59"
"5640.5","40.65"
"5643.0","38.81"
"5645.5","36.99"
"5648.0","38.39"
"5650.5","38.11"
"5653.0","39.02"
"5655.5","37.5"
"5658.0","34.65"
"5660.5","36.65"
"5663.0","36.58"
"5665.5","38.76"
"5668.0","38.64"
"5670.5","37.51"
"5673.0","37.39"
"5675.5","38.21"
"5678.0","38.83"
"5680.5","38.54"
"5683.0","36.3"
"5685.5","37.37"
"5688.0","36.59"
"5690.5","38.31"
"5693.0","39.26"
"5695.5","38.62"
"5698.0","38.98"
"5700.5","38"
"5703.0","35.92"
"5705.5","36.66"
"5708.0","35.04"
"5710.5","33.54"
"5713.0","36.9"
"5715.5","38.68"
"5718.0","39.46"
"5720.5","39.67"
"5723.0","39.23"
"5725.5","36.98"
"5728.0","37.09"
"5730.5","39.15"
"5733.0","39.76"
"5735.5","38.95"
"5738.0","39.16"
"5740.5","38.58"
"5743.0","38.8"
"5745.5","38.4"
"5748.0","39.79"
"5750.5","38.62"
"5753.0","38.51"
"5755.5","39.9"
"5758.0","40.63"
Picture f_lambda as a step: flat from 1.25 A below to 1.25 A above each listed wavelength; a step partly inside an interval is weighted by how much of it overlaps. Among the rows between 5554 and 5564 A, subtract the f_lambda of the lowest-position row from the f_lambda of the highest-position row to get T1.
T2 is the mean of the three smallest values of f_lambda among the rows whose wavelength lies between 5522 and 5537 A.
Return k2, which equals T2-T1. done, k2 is 39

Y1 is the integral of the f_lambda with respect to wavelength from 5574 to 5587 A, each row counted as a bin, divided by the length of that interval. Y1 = 35.6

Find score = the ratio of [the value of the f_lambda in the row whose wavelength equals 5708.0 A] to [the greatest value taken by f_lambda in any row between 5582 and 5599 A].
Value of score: 0.96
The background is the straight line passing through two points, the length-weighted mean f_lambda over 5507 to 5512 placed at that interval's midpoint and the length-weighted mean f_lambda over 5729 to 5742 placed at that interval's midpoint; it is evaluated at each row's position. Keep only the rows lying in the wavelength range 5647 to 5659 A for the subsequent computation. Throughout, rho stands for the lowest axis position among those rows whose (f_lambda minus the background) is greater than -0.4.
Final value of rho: 5648.0 A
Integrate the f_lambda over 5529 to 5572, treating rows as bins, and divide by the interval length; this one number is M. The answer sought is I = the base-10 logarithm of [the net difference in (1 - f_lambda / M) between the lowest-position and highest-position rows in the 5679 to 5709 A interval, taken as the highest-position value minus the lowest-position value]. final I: -1.02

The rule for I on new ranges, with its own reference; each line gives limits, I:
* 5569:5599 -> -1.29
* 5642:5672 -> -1.45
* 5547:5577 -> -1.27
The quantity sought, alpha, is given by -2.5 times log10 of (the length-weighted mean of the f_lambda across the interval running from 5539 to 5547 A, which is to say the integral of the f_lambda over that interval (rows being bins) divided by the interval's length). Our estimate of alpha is -3.93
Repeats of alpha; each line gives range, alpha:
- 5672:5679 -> -3.95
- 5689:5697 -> -3.97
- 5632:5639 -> -3.97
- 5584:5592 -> -3.75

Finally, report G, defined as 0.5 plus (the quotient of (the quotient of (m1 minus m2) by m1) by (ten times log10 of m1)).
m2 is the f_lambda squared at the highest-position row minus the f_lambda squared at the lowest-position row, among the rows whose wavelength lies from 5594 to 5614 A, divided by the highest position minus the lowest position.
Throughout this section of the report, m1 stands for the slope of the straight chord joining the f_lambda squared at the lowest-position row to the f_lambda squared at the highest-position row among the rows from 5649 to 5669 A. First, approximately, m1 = 2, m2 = 4.9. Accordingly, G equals 0.19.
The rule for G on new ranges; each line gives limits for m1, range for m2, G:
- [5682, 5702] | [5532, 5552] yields 0.54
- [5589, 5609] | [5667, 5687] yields 0.59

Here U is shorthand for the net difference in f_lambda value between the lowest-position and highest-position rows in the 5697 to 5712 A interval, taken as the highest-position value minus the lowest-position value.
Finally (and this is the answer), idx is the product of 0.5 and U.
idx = -2.7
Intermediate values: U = -5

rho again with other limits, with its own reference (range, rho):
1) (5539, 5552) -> 5540.5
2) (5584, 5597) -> 5593.0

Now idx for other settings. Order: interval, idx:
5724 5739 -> 1.1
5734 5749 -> 0.4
